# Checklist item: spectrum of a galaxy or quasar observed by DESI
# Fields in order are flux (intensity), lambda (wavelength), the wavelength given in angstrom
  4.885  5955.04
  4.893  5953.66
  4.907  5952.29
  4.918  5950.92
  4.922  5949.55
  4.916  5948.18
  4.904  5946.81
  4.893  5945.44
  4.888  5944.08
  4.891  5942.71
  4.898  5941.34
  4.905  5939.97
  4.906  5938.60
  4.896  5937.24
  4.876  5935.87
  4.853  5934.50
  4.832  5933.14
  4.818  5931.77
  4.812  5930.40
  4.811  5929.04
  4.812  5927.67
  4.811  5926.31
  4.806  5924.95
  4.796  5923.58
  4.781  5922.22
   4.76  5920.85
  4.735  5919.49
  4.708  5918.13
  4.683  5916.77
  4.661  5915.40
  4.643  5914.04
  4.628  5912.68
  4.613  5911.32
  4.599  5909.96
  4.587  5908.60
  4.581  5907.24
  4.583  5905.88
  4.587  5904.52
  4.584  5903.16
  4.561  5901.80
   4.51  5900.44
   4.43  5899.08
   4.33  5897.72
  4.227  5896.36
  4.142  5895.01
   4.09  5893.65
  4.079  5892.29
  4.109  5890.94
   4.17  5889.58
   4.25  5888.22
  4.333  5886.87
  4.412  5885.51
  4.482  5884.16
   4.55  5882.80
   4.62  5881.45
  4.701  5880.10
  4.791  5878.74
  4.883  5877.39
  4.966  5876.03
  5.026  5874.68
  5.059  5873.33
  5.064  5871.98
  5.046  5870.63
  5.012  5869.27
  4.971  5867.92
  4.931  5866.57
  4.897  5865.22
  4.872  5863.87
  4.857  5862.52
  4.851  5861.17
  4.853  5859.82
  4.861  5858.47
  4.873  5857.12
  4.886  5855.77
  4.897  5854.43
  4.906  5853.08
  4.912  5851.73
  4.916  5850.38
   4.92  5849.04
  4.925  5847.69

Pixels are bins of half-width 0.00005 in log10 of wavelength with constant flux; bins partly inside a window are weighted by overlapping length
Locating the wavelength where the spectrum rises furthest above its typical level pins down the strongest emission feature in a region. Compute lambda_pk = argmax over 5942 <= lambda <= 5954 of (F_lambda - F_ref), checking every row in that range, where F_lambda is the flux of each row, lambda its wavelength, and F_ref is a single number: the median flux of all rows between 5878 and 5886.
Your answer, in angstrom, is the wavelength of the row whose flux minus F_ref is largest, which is 5949.55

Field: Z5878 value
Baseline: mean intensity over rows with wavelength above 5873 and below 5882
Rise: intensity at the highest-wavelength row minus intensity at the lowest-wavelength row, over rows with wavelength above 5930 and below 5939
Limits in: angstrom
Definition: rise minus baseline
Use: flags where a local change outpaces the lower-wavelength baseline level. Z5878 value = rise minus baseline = -4.8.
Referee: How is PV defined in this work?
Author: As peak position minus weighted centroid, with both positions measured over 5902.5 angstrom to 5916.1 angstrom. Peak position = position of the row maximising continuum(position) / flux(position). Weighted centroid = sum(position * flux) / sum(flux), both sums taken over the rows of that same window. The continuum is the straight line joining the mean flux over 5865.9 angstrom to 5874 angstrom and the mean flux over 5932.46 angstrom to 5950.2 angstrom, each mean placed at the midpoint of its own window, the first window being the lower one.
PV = -6.1 angstrom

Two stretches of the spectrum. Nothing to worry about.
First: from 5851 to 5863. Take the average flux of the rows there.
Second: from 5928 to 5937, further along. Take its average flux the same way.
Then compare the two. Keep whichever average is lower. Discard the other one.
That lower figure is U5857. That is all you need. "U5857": 4.83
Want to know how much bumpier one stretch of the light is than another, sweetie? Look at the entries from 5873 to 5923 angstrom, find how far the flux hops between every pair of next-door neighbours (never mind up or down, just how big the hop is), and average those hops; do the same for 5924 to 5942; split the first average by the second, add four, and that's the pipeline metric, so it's 9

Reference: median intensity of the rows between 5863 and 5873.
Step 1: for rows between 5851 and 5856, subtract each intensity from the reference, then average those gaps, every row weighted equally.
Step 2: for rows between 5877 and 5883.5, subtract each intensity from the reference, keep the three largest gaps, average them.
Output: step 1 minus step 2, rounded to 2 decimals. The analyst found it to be -0.28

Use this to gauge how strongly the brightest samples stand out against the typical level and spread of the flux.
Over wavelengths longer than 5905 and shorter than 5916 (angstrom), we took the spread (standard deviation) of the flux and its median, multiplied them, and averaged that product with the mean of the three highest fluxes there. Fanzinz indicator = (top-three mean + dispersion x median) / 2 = 2.39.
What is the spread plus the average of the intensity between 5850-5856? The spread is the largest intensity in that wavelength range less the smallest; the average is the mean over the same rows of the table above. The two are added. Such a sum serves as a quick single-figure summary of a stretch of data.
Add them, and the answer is 4.93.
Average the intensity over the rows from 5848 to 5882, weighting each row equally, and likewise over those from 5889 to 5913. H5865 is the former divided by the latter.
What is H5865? 1.11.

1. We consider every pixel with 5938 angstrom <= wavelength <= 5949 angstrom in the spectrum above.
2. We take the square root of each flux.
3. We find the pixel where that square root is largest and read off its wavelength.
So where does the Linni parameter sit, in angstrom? 5948.18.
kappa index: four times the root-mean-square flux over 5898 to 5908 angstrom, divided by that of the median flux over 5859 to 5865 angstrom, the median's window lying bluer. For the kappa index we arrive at 3.7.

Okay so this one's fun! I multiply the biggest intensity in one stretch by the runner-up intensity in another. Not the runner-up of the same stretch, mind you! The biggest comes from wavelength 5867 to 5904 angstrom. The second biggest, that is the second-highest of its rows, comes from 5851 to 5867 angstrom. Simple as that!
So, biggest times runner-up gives 24.9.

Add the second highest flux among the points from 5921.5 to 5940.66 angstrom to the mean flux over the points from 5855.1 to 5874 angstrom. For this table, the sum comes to 9.84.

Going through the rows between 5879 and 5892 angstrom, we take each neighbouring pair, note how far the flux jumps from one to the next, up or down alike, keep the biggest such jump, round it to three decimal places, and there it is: 0.083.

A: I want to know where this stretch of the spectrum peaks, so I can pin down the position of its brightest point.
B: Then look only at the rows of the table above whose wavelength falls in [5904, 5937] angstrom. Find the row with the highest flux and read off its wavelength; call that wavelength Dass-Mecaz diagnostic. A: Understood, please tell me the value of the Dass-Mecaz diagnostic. 5935.87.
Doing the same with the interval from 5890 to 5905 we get 5904.52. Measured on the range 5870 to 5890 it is 5871.98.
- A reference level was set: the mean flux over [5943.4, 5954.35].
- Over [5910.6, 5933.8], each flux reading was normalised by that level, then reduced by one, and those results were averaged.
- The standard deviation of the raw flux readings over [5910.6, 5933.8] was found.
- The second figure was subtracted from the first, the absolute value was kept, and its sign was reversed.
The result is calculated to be -0.11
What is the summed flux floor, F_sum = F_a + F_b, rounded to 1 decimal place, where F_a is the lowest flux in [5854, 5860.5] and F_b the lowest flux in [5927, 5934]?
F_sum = 9.7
